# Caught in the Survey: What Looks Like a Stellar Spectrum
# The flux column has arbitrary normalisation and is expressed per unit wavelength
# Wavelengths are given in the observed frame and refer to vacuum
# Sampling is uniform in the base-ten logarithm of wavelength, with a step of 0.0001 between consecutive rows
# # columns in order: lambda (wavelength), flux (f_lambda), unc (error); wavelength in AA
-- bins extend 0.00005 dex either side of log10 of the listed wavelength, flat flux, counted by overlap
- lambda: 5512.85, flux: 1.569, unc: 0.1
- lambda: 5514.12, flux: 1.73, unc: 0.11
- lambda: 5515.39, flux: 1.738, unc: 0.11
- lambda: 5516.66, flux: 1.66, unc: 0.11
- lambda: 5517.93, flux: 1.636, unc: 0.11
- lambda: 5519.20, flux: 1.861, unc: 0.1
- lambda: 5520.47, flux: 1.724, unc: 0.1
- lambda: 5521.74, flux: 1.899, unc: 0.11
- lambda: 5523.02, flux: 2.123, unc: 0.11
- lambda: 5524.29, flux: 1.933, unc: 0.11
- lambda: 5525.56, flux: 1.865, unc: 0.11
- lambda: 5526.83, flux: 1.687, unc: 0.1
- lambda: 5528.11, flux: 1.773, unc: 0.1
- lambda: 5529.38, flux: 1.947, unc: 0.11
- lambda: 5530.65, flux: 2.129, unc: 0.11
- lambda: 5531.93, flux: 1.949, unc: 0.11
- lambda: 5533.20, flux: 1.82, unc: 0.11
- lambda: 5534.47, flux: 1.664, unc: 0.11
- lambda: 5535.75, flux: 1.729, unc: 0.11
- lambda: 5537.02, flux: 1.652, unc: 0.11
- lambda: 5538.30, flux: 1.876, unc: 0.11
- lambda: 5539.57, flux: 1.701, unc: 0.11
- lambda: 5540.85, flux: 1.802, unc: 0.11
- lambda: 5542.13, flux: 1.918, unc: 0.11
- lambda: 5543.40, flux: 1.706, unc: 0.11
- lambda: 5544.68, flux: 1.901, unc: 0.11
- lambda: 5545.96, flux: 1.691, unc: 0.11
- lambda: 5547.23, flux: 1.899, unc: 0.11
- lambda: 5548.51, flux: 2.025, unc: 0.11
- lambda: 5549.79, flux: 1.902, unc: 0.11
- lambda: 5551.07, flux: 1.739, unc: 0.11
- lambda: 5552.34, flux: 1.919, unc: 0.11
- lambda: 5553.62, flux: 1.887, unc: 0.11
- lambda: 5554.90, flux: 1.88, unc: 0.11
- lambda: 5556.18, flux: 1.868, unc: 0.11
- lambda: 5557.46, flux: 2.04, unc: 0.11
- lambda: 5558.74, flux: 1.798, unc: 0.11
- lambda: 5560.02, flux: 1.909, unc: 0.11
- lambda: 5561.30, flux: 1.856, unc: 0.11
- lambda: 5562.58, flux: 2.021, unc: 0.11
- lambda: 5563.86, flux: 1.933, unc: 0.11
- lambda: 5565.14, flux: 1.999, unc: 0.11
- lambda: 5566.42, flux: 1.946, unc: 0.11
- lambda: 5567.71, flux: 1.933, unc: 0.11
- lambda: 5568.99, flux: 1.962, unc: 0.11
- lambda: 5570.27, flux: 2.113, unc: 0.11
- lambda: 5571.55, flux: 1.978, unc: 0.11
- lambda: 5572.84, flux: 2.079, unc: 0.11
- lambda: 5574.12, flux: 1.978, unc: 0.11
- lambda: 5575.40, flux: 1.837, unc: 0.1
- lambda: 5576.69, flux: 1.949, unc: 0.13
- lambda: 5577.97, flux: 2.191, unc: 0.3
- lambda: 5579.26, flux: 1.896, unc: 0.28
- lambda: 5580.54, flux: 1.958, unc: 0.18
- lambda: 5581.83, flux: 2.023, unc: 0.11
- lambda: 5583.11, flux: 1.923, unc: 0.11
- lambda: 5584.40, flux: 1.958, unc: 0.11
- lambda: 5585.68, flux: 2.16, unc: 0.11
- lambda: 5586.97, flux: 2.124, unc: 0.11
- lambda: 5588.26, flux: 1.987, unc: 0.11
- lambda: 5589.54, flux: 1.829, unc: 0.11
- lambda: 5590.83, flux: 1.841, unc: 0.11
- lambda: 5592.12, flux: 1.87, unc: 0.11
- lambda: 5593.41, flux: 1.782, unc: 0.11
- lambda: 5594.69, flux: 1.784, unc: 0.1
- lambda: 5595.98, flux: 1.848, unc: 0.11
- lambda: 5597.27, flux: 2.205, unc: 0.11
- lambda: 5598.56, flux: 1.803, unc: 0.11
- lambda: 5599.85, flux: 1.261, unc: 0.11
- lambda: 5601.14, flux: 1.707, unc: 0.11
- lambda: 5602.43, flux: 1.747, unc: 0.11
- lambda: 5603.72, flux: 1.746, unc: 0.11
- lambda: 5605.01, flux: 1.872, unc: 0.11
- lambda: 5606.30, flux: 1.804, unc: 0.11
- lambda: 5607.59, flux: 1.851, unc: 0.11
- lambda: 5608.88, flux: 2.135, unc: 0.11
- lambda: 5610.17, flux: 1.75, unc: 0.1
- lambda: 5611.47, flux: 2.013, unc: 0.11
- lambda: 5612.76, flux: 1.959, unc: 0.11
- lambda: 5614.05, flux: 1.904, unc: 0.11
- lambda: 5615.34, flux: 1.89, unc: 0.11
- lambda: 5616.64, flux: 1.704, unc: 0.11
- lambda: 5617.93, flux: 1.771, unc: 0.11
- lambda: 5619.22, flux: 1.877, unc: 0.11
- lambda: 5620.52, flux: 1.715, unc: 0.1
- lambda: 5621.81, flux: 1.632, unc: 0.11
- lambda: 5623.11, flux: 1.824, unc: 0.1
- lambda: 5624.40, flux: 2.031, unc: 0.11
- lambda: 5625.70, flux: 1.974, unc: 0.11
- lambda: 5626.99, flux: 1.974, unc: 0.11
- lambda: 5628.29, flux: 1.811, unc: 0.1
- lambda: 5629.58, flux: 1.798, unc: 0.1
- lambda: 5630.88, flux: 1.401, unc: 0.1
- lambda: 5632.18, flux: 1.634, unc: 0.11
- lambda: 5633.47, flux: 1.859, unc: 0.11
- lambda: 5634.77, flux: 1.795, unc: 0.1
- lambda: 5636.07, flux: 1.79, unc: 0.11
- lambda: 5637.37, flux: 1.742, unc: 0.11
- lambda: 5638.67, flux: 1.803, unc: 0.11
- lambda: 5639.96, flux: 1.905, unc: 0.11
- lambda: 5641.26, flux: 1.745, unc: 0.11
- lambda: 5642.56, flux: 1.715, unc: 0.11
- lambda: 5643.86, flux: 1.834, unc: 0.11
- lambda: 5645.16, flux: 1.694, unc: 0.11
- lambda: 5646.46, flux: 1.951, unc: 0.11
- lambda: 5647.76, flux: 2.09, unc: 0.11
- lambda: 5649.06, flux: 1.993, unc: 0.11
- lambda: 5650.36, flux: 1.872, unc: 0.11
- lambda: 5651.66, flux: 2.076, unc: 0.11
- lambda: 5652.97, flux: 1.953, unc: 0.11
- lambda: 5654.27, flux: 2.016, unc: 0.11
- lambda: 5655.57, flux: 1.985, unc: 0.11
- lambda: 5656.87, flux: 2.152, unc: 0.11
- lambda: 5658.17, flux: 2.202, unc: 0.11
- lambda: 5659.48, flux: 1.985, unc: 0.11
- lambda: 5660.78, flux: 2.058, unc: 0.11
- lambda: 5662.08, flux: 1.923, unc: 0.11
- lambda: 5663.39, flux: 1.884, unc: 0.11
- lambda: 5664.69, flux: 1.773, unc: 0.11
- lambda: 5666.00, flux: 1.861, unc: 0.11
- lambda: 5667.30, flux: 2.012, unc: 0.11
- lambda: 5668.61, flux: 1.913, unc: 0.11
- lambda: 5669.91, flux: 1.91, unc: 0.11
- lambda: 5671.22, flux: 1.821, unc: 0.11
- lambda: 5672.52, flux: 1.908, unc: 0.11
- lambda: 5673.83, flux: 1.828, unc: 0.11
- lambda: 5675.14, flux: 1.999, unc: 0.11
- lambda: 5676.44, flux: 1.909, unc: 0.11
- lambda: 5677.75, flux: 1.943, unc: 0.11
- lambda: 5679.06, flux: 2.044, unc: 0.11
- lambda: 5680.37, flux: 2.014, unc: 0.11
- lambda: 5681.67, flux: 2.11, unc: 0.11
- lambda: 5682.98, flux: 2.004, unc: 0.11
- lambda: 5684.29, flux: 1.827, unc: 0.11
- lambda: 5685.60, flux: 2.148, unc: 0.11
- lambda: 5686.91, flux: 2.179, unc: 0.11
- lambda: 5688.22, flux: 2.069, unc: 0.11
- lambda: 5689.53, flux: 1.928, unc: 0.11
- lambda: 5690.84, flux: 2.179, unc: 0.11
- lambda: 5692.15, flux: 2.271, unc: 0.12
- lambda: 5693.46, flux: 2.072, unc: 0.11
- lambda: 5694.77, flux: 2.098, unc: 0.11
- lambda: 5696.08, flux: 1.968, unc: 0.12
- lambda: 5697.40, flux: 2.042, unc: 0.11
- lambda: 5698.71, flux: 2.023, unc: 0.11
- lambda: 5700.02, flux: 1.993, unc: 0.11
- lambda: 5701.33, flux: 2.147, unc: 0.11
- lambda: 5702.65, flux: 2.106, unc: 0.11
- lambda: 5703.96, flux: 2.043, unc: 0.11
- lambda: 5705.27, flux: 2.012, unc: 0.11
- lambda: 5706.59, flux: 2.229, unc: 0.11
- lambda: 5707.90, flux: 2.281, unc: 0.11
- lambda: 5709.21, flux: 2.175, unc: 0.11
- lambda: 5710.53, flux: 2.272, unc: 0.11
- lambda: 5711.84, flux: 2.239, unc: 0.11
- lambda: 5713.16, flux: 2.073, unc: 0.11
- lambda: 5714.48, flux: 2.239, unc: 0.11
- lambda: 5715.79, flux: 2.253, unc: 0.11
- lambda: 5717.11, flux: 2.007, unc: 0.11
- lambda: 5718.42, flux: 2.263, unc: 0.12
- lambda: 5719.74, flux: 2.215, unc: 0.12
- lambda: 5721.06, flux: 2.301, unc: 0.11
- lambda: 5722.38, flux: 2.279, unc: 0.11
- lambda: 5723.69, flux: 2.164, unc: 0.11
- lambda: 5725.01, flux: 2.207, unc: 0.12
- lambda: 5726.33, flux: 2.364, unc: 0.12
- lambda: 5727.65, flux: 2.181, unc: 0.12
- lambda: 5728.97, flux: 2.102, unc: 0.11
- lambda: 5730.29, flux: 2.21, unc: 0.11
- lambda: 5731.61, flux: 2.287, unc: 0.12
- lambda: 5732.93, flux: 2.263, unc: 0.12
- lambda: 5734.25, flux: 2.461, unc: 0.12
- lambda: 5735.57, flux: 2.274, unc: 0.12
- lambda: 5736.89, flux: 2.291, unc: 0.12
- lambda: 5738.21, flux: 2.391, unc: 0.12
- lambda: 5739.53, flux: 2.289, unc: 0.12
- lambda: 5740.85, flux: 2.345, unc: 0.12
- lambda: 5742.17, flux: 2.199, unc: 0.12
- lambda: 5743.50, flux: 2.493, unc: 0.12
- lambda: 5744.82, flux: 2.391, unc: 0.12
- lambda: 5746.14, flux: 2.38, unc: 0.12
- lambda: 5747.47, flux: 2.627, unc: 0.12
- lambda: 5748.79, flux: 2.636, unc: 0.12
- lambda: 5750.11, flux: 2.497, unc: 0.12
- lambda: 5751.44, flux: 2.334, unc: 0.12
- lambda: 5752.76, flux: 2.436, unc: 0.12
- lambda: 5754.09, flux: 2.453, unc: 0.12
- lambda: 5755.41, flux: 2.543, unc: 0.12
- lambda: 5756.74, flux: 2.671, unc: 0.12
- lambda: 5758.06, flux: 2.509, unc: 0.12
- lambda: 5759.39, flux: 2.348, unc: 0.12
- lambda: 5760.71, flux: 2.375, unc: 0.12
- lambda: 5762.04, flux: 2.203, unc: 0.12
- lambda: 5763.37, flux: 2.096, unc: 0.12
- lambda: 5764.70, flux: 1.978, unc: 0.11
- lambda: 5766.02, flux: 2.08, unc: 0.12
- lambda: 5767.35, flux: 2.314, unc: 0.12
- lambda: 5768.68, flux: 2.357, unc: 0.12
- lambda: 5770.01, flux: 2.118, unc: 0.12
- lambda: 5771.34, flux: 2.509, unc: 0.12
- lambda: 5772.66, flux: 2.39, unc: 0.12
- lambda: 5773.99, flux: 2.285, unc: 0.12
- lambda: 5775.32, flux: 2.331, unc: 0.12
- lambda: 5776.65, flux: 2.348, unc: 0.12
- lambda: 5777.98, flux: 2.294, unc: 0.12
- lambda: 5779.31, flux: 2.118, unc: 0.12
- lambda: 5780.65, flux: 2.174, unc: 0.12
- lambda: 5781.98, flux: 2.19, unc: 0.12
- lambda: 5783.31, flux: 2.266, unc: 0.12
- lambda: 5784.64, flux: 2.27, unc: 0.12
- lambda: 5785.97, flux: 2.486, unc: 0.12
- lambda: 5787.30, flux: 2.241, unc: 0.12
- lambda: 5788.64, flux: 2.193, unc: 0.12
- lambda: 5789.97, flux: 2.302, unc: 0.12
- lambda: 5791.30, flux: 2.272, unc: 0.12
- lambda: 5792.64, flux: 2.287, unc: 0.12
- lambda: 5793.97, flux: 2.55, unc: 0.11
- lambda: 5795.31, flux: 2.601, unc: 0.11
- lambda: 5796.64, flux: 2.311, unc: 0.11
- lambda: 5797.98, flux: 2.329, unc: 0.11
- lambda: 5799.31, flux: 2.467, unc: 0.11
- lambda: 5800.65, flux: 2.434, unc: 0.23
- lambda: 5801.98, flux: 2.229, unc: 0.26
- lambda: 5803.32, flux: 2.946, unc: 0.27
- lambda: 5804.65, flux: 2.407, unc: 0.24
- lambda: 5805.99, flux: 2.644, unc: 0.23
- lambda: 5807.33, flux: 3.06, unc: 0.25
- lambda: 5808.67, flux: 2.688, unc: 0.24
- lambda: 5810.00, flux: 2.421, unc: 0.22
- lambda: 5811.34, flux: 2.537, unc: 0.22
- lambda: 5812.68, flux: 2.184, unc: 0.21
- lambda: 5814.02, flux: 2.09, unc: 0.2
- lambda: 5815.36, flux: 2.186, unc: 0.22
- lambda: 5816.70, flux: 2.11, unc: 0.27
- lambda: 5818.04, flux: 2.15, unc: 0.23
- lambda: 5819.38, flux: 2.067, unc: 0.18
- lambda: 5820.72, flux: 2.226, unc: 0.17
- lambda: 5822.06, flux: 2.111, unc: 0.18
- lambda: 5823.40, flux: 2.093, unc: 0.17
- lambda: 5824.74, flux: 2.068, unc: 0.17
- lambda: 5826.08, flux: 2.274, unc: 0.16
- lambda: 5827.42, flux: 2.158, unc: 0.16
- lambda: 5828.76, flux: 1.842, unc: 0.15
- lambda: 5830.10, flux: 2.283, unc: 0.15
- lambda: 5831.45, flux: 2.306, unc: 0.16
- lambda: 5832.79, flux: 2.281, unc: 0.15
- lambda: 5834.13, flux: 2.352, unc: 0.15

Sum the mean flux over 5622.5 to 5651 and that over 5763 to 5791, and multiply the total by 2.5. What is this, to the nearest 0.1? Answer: 10.2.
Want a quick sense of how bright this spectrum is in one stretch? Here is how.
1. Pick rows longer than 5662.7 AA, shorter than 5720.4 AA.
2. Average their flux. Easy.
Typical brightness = 2.1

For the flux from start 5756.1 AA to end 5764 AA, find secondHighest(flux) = 2.509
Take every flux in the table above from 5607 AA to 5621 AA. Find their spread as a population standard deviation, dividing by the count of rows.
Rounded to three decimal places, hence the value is 0.127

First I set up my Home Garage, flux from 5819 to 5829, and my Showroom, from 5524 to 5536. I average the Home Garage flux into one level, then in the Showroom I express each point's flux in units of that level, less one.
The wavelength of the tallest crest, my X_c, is 5530.65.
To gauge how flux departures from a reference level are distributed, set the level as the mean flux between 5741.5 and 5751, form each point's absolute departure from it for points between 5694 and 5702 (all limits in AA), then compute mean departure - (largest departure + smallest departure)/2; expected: 0.012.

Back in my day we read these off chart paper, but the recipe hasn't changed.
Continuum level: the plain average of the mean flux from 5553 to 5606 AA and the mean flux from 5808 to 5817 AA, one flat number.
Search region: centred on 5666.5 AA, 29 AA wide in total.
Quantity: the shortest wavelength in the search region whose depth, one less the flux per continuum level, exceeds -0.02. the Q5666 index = 5652.97 AA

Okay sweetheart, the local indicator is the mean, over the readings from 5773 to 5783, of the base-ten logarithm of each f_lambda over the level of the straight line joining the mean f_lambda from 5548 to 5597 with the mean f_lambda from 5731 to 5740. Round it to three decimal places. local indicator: -0.032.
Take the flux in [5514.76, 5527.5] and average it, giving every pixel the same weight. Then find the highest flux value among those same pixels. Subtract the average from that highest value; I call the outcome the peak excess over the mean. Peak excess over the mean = 0.31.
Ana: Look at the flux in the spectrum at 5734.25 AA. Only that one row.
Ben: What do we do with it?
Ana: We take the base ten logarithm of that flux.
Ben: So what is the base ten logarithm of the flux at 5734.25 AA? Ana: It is 0.39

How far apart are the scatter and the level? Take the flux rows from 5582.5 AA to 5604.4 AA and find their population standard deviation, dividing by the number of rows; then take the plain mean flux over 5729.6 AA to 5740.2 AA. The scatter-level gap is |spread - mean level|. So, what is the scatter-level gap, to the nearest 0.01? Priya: 2.10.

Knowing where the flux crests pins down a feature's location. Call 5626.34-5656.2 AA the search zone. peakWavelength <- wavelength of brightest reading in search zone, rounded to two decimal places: 5647.76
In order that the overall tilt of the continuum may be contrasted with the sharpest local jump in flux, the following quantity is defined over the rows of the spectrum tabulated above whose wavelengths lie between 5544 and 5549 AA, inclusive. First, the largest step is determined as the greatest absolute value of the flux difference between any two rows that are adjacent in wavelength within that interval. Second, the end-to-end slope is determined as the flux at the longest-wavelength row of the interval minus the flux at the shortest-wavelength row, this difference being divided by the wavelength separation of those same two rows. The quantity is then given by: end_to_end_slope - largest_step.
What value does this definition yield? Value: -0.18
